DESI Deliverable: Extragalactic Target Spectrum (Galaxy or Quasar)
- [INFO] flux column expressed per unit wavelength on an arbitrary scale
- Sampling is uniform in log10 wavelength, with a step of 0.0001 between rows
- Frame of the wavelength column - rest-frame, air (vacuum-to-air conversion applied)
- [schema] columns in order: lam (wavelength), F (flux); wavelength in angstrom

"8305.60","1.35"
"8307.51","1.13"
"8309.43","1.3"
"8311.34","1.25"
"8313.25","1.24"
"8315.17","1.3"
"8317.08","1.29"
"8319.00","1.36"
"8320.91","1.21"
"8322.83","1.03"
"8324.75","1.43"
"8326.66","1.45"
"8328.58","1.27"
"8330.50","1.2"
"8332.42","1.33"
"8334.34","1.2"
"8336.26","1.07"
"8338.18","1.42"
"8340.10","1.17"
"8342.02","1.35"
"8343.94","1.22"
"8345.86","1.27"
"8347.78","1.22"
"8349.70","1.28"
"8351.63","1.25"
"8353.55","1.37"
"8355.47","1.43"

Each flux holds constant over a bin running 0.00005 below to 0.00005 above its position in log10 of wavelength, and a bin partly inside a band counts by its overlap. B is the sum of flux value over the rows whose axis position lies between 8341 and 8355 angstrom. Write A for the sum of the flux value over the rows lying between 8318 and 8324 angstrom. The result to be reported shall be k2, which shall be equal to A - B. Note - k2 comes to -5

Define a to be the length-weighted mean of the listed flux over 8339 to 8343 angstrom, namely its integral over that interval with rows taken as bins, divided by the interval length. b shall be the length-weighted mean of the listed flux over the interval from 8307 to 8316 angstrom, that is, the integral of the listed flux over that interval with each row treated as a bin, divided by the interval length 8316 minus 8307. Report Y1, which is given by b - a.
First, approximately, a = 1.27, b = 1.25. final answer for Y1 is -0.018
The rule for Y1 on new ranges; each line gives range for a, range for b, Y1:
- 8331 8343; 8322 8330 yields 0.039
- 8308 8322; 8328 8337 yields -0.057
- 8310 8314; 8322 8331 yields 0.030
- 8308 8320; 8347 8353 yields -0.025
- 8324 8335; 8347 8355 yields -0.023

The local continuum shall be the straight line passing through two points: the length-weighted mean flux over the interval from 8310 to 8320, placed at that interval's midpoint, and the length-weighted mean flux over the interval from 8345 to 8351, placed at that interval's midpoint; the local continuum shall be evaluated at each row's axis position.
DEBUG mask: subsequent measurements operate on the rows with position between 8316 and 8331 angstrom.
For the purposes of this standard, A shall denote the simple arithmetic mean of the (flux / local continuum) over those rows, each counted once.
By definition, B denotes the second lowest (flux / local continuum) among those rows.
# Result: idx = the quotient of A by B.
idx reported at 1.06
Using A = 1.000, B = 0.94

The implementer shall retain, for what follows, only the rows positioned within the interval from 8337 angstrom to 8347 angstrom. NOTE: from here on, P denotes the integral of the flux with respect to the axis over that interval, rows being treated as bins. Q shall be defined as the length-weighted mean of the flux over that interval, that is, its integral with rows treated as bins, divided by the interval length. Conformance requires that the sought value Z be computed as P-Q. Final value 11.5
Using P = 12.8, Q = 1.281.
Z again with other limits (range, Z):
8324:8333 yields 10.7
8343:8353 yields 11.3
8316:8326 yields 11.4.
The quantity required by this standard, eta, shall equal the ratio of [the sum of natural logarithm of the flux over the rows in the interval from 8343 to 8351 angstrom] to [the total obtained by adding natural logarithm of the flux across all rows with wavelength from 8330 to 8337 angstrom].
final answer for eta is 1.23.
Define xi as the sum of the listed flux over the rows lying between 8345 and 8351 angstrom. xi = 4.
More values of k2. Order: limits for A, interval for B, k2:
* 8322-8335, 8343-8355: 1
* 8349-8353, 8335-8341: -1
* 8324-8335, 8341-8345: 5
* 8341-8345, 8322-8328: -1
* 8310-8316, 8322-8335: -5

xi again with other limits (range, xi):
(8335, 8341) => 4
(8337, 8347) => 6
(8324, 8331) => 5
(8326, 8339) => 9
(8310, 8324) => 9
